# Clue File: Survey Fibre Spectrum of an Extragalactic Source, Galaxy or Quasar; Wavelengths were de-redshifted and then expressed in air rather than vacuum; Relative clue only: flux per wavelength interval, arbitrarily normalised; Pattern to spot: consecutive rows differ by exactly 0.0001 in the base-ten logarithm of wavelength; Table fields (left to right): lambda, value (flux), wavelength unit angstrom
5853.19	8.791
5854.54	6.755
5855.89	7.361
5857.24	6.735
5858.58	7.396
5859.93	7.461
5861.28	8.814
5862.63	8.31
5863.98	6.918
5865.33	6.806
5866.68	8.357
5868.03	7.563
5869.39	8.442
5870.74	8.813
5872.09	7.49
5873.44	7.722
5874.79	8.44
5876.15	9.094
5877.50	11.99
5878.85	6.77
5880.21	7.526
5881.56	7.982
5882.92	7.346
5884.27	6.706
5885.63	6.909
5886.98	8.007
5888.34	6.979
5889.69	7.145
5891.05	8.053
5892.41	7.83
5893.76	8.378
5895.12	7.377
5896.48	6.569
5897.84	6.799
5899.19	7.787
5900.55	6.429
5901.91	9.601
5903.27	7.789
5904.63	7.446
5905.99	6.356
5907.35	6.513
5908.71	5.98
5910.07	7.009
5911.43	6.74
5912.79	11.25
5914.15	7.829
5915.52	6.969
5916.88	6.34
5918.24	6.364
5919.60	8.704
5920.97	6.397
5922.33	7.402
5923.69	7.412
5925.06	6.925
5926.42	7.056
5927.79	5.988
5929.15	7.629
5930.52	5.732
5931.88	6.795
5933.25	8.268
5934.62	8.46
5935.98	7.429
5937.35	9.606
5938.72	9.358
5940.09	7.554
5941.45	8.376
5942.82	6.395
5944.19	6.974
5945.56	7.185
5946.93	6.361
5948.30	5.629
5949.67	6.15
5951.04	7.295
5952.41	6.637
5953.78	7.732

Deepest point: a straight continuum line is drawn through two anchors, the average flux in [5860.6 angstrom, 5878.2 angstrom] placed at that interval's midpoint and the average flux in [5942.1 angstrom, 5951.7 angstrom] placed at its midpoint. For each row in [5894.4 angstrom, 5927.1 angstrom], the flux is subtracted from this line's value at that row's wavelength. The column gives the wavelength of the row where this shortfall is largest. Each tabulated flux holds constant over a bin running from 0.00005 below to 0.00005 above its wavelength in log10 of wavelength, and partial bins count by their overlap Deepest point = 5908.71 angstrom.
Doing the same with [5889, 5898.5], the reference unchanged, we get 5896.48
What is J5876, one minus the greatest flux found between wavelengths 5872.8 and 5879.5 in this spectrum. -11.0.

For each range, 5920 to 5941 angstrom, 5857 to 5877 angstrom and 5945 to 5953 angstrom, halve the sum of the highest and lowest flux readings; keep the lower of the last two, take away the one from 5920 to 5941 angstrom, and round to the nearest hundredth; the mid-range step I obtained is -1.21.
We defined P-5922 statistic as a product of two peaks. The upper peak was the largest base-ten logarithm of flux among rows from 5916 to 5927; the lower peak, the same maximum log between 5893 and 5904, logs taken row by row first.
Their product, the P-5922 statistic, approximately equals 0.92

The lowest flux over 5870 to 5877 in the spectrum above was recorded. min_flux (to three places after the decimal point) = 7.490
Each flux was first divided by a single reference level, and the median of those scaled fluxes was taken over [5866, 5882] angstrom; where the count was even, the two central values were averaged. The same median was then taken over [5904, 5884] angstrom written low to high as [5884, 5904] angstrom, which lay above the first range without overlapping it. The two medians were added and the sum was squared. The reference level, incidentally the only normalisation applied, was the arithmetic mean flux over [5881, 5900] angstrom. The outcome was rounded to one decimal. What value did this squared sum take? 4.4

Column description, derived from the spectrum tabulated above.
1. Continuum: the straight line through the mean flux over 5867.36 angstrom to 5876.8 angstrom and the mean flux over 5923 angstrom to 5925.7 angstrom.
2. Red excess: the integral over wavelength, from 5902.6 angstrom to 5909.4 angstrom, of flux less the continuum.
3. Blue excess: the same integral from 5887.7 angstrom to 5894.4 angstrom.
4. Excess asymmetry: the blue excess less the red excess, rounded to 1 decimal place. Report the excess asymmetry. 3.8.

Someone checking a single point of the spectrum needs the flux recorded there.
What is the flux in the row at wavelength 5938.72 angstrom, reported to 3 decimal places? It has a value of 9.358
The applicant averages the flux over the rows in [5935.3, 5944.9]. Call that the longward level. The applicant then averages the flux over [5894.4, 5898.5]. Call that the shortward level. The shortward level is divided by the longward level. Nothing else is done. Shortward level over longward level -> 0.87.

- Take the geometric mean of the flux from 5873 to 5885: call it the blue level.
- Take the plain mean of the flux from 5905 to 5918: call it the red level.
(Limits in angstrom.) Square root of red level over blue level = 0.95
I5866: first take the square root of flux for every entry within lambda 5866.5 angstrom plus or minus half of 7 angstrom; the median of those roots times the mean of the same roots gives 7.6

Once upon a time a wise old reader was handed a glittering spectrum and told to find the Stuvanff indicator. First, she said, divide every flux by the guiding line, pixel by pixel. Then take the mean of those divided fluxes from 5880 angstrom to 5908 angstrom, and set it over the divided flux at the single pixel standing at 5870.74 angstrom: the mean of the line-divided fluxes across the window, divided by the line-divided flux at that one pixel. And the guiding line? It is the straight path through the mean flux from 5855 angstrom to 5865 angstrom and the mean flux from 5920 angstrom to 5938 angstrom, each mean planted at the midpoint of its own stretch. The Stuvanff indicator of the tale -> 0.85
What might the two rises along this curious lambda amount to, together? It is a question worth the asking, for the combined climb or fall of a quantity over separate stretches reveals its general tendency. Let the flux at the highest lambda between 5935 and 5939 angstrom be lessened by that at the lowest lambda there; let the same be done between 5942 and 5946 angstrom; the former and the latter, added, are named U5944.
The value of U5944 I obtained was 2.7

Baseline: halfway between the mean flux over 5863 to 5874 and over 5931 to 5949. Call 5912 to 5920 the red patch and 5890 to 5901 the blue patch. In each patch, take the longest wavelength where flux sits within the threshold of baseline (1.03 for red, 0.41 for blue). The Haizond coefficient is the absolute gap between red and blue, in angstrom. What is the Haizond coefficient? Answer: 16.3 angstrom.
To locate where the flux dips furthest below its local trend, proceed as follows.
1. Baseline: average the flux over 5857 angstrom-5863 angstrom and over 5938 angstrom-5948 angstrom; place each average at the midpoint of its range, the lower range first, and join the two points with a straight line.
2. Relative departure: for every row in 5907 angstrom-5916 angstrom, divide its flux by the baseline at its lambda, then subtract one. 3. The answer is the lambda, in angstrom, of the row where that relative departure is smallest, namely 5908.71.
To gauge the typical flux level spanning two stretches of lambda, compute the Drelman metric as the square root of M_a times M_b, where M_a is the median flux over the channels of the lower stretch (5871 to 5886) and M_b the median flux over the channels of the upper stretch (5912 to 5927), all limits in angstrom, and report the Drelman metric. 7.29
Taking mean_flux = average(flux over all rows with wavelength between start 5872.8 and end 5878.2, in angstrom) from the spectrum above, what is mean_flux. 9.31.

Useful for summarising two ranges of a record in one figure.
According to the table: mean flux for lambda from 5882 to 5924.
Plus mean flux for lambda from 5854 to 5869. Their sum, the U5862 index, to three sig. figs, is 14.9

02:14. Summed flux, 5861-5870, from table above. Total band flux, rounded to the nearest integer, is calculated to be 55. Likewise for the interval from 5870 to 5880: 60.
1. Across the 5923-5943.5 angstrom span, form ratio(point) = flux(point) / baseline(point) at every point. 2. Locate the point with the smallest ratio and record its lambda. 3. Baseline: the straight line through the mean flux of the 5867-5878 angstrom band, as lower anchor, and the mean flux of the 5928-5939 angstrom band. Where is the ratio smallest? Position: 5930.52 angstrom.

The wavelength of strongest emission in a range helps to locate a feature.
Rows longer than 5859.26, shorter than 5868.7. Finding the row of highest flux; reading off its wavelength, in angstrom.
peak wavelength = 5861.28 angstrom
